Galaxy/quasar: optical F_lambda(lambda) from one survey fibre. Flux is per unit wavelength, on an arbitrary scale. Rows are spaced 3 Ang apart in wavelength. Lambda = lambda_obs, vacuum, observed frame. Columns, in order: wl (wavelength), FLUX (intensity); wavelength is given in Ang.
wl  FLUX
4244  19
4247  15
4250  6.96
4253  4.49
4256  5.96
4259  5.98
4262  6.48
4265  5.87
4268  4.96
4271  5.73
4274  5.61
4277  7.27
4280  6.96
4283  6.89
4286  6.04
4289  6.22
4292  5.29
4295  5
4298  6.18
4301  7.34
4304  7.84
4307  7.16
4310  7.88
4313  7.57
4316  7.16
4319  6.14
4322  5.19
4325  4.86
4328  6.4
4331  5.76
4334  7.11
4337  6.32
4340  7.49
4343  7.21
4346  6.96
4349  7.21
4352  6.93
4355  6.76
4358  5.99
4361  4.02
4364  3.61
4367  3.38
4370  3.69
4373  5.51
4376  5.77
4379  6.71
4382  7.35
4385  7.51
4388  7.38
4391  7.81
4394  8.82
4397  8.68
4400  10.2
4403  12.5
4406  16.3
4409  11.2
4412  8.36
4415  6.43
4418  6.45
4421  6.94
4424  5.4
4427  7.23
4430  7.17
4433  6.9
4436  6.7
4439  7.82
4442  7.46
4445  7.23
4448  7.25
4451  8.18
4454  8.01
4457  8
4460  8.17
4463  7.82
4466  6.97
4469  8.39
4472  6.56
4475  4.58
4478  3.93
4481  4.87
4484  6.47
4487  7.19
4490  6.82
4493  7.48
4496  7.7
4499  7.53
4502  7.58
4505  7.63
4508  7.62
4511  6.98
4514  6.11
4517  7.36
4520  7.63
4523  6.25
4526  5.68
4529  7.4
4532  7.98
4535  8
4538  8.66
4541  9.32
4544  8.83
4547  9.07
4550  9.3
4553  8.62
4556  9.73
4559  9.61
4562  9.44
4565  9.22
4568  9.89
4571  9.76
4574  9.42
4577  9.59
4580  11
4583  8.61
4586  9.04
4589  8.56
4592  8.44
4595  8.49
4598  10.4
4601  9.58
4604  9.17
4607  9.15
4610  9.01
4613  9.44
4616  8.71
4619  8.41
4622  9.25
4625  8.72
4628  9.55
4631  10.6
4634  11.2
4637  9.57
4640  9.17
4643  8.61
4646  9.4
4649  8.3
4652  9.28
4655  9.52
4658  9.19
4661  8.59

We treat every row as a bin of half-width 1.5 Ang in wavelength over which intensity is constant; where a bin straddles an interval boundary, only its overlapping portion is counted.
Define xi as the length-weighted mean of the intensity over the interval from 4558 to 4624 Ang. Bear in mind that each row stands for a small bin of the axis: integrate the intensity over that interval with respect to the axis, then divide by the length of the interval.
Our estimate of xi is 9.27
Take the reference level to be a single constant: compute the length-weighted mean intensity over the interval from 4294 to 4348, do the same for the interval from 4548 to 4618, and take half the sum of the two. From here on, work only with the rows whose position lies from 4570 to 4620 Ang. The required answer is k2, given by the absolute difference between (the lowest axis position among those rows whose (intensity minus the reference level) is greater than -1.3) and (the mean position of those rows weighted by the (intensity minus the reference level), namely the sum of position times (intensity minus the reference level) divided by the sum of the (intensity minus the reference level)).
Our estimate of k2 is 21.1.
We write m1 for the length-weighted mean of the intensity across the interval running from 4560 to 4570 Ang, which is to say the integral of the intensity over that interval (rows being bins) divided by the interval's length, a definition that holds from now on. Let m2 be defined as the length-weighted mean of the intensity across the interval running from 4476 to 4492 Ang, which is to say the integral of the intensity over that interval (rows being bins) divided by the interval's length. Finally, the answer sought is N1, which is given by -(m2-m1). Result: 3.7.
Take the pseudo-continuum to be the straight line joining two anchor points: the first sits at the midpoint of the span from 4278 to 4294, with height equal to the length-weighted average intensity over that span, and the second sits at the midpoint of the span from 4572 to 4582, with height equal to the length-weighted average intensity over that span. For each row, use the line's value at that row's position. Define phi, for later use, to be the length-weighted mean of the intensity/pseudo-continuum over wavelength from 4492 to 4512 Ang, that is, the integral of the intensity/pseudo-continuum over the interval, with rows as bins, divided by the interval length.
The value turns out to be 0.84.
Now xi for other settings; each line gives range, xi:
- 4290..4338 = 6.45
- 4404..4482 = 7.52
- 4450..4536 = 7.05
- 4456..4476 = 7.26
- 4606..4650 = 9.29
